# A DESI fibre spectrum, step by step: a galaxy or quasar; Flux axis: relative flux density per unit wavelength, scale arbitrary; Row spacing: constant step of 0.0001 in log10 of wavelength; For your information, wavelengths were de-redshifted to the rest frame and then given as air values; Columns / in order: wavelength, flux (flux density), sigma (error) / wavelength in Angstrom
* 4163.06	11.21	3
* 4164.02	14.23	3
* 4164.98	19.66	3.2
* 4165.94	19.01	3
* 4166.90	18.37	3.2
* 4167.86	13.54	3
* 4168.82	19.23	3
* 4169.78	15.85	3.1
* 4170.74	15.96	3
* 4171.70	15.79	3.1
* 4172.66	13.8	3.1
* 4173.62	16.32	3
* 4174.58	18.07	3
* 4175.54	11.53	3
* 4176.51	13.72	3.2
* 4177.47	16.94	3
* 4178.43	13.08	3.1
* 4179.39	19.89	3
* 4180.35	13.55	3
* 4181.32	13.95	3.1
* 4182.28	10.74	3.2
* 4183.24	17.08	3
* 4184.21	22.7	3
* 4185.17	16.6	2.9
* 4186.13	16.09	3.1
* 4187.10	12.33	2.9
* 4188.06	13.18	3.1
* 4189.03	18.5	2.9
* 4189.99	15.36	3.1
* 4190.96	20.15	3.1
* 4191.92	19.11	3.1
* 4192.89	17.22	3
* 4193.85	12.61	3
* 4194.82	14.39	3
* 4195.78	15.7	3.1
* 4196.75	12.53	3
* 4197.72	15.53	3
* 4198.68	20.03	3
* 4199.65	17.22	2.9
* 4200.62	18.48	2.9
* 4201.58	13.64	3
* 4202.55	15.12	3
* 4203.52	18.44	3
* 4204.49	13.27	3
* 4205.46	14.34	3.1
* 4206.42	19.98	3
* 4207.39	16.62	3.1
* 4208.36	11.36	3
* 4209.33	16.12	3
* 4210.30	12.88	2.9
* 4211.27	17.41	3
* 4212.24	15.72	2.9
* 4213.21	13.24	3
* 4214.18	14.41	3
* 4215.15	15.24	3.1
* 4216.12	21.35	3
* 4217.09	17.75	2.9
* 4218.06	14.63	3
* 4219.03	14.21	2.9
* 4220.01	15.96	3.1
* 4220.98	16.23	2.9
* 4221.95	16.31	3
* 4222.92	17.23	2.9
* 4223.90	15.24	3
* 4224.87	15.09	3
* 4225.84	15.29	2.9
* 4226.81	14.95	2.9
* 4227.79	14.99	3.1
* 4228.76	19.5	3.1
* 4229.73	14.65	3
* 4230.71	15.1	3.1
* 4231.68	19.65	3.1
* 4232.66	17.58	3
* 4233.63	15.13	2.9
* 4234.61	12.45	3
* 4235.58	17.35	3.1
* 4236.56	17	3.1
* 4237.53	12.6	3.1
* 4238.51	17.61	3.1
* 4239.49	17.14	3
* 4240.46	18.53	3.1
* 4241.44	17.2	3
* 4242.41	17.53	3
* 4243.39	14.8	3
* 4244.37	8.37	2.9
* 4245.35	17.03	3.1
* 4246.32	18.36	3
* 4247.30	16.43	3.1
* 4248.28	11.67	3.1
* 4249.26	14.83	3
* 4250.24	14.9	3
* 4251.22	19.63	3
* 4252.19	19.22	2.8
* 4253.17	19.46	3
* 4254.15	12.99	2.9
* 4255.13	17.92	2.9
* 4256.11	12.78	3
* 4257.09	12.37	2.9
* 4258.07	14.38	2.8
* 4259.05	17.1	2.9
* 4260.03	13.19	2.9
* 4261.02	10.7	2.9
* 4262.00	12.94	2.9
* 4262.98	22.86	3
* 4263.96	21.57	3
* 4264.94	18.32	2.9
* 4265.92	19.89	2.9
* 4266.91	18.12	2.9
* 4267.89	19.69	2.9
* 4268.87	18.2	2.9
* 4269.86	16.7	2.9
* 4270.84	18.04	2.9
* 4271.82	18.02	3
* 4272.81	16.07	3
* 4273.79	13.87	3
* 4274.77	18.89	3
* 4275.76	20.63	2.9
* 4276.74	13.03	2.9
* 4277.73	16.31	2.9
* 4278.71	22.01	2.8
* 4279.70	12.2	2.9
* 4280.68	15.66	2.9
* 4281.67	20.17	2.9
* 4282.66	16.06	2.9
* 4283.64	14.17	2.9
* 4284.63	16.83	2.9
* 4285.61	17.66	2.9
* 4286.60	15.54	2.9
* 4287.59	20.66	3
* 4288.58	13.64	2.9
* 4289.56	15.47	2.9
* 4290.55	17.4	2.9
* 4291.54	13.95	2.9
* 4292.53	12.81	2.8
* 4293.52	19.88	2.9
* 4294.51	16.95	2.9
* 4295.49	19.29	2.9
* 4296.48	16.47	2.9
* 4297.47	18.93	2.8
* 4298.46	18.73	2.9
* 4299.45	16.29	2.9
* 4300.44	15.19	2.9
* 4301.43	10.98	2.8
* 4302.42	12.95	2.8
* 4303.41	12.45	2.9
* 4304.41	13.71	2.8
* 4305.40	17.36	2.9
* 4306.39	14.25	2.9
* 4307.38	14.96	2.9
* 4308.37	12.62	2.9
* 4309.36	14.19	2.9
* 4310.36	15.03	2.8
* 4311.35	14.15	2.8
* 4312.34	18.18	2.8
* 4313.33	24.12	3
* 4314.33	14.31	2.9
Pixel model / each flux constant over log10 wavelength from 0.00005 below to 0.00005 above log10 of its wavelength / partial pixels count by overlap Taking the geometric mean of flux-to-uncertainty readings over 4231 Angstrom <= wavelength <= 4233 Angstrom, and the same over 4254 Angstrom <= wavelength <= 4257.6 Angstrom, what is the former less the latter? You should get 1.4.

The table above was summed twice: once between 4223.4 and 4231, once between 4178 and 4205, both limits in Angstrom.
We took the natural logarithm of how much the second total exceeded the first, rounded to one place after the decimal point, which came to 5.8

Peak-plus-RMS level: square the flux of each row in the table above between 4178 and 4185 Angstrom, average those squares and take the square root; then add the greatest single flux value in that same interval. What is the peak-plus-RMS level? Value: 39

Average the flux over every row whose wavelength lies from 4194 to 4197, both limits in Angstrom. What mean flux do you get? 14.2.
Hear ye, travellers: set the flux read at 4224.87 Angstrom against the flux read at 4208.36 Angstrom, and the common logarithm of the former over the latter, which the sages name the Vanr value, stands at 0.12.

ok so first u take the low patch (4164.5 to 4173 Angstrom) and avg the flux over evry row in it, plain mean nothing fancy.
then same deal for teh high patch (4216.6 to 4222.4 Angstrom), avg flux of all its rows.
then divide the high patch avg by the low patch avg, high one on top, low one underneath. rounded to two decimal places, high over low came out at 0.94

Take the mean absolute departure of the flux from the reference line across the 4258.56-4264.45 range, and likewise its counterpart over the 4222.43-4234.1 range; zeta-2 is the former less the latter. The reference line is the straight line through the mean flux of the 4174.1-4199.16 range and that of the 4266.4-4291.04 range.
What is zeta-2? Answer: 2.5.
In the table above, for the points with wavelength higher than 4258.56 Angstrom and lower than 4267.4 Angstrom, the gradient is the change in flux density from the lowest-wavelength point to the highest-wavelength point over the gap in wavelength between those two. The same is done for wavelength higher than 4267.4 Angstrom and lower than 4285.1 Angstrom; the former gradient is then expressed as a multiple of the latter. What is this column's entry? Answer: -0.8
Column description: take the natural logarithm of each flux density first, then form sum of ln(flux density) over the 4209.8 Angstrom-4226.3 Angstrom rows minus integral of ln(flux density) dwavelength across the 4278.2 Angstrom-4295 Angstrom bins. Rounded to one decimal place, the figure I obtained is -0.1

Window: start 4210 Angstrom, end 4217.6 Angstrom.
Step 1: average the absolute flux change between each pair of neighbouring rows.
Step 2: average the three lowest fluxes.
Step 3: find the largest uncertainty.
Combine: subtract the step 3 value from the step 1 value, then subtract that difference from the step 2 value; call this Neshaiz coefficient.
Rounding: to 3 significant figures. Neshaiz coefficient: 13.7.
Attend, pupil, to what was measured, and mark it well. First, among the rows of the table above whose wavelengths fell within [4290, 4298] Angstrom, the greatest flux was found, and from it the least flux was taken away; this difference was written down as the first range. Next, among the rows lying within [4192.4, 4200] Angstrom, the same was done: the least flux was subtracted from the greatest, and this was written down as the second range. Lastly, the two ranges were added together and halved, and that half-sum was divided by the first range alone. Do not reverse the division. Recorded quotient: 1.03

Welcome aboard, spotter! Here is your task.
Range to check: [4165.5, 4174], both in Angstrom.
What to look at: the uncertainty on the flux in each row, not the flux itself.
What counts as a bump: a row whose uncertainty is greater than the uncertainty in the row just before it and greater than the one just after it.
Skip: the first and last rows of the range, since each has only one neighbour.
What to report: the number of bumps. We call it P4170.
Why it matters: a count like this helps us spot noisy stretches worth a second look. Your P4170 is 2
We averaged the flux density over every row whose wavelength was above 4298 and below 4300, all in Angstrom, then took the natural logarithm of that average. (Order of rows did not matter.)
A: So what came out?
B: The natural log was 2.86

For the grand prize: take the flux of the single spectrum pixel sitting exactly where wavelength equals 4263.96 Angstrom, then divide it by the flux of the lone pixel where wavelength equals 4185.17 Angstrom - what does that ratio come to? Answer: 1.3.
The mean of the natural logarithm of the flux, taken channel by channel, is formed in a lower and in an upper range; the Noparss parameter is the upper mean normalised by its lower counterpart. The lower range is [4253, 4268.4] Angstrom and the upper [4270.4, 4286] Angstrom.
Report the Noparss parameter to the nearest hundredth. 1.01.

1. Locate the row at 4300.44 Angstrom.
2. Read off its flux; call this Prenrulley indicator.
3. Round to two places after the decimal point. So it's 15.19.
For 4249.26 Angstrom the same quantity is 14.83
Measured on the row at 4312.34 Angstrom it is 18.18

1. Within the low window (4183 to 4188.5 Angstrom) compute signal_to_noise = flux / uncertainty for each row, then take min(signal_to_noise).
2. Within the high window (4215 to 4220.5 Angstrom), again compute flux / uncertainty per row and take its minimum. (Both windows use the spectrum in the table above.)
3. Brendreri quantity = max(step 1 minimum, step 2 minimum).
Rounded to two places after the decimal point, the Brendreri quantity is 4.88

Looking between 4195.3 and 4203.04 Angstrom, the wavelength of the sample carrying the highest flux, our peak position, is 4198.68 Angstrom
